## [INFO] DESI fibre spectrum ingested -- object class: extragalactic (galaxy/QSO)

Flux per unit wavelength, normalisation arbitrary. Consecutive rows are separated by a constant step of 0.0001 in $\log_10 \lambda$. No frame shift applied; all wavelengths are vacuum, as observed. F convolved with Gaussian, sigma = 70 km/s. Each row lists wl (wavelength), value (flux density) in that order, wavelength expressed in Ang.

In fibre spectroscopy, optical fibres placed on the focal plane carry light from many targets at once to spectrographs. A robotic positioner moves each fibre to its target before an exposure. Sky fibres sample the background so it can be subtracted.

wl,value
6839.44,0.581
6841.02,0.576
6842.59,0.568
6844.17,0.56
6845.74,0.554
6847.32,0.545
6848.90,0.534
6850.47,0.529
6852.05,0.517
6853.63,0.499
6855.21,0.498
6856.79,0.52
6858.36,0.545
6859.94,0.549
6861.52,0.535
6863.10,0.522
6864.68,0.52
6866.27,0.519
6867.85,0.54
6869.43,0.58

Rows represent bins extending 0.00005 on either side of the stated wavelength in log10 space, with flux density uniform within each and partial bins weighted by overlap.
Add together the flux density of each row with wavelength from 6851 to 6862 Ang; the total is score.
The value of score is 3.7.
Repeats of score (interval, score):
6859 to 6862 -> 1.1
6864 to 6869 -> 1.6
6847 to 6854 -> 2.6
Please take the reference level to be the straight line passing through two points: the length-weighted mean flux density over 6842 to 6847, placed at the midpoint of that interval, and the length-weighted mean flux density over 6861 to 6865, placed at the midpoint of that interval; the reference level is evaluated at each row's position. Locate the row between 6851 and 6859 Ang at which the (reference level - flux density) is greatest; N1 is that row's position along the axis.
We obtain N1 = 6853.63 Ang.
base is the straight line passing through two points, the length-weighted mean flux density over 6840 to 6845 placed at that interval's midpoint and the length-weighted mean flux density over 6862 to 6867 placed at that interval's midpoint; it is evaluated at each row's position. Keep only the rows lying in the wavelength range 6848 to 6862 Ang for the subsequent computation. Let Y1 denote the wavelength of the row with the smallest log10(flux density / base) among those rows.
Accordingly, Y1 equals 6853.63 Ang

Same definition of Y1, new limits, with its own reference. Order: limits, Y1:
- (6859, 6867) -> 6863.10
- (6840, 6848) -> 6847.32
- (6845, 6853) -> 6852.05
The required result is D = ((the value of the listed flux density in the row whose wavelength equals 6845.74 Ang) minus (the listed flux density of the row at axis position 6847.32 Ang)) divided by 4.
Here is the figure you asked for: 0.002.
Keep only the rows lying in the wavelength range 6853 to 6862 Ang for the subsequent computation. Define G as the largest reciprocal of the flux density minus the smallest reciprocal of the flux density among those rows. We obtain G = 0.19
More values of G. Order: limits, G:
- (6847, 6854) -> 0.17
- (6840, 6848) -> 0.10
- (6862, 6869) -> 0.07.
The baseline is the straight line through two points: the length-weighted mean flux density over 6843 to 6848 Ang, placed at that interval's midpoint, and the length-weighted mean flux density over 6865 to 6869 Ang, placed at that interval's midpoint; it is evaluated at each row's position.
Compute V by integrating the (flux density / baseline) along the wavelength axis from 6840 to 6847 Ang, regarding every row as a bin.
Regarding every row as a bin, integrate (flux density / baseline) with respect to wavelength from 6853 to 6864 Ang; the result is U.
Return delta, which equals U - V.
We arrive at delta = 4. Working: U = 10.7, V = 7.1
